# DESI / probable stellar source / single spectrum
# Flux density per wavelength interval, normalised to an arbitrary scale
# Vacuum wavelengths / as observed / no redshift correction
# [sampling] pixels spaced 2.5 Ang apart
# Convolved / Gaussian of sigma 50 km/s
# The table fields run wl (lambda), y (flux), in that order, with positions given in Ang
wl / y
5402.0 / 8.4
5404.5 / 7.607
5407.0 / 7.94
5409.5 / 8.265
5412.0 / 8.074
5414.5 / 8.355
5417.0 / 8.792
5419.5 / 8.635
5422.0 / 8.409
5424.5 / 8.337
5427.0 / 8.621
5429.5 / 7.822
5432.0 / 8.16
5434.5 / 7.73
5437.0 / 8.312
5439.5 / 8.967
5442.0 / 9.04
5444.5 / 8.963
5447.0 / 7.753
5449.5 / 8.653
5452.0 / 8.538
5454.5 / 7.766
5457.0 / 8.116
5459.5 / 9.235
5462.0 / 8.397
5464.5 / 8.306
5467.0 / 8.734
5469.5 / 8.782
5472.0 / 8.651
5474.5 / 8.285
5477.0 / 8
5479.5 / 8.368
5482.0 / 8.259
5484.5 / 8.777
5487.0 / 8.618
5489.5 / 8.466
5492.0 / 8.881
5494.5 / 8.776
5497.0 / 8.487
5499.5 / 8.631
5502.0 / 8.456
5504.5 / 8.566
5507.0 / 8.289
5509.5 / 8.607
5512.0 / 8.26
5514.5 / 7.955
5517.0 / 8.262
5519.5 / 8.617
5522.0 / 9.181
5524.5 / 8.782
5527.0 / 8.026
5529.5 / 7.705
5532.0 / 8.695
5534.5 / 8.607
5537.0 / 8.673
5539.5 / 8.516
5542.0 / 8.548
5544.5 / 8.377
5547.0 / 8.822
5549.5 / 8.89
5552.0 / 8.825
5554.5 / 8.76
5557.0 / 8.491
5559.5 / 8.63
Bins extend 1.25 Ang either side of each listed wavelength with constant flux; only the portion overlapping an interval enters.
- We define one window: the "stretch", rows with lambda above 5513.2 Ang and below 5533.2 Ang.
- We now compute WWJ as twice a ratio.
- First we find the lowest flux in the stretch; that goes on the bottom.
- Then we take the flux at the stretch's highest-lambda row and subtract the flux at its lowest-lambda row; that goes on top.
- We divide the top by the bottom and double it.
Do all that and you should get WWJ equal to 0.19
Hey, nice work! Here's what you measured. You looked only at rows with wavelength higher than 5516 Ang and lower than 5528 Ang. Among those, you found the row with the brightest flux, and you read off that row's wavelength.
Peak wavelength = 5522.0 Ang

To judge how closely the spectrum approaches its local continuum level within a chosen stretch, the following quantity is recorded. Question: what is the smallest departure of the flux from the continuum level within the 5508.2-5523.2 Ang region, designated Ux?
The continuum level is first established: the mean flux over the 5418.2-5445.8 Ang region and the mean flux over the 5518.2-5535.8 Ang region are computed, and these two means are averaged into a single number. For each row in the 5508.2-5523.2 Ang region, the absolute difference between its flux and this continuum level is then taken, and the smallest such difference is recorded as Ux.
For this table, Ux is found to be 0.12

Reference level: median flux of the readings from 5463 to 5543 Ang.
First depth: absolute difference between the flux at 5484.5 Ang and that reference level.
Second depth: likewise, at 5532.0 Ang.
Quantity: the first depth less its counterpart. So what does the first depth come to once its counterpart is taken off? 0.1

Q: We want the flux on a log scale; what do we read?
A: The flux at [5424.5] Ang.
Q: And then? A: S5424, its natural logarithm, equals 2.12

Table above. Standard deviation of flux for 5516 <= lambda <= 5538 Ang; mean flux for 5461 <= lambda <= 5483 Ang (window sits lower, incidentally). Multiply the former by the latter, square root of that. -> 1.9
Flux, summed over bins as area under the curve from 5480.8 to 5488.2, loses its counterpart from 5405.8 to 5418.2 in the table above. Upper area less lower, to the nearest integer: -39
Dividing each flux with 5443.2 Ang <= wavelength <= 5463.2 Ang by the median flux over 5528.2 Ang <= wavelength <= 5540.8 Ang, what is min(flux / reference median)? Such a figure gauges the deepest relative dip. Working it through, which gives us 0.90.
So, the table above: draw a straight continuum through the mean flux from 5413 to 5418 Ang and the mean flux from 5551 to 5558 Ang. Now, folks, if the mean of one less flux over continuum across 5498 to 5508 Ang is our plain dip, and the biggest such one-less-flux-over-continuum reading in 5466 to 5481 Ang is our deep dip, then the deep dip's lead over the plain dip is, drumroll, 0.054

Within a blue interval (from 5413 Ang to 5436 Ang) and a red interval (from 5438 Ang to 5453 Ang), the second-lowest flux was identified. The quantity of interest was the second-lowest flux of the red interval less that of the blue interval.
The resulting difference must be 0.72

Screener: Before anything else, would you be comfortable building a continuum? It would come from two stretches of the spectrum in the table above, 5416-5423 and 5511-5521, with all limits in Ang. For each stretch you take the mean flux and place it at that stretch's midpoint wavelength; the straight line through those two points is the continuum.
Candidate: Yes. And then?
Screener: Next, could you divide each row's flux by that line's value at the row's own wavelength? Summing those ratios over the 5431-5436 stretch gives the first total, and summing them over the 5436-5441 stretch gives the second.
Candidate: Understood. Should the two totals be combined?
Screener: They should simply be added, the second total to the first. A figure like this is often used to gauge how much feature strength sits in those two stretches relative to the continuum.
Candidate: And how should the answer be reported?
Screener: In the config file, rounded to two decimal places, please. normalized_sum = 3.88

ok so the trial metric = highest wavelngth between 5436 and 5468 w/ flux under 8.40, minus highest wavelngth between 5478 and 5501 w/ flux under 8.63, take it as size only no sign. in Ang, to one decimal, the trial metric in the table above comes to 32.5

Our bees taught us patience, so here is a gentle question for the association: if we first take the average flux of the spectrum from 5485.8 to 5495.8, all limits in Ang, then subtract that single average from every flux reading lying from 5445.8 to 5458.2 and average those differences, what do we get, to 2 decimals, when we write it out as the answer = -0.52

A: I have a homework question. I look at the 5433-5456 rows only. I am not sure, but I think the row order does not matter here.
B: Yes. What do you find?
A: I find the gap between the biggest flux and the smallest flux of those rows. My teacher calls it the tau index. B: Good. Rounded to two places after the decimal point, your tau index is 1.31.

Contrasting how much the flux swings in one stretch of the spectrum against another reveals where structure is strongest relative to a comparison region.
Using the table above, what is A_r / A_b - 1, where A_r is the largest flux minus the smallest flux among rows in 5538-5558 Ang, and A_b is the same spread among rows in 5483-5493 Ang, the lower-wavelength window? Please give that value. 0.2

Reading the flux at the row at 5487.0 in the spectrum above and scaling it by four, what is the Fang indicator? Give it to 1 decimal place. 34.5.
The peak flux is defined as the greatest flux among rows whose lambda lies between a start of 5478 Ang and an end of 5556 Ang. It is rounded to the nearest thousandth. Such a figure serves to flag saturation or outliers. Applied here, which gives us 9.181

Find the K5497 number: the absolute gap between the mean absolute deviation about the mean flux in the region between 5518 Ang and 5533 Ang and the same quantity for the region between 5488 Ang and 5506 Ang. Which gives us 0.29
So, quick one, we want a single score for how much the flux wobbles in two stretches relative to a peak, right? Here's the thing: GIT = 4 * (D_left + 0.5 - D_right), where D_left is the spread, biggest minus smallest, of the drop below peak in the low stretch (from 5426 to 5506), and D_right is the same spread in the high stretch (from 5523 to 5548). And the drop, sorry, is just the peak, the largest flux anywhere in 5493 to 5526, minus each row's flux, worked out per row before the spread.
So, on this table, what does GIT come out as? 4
